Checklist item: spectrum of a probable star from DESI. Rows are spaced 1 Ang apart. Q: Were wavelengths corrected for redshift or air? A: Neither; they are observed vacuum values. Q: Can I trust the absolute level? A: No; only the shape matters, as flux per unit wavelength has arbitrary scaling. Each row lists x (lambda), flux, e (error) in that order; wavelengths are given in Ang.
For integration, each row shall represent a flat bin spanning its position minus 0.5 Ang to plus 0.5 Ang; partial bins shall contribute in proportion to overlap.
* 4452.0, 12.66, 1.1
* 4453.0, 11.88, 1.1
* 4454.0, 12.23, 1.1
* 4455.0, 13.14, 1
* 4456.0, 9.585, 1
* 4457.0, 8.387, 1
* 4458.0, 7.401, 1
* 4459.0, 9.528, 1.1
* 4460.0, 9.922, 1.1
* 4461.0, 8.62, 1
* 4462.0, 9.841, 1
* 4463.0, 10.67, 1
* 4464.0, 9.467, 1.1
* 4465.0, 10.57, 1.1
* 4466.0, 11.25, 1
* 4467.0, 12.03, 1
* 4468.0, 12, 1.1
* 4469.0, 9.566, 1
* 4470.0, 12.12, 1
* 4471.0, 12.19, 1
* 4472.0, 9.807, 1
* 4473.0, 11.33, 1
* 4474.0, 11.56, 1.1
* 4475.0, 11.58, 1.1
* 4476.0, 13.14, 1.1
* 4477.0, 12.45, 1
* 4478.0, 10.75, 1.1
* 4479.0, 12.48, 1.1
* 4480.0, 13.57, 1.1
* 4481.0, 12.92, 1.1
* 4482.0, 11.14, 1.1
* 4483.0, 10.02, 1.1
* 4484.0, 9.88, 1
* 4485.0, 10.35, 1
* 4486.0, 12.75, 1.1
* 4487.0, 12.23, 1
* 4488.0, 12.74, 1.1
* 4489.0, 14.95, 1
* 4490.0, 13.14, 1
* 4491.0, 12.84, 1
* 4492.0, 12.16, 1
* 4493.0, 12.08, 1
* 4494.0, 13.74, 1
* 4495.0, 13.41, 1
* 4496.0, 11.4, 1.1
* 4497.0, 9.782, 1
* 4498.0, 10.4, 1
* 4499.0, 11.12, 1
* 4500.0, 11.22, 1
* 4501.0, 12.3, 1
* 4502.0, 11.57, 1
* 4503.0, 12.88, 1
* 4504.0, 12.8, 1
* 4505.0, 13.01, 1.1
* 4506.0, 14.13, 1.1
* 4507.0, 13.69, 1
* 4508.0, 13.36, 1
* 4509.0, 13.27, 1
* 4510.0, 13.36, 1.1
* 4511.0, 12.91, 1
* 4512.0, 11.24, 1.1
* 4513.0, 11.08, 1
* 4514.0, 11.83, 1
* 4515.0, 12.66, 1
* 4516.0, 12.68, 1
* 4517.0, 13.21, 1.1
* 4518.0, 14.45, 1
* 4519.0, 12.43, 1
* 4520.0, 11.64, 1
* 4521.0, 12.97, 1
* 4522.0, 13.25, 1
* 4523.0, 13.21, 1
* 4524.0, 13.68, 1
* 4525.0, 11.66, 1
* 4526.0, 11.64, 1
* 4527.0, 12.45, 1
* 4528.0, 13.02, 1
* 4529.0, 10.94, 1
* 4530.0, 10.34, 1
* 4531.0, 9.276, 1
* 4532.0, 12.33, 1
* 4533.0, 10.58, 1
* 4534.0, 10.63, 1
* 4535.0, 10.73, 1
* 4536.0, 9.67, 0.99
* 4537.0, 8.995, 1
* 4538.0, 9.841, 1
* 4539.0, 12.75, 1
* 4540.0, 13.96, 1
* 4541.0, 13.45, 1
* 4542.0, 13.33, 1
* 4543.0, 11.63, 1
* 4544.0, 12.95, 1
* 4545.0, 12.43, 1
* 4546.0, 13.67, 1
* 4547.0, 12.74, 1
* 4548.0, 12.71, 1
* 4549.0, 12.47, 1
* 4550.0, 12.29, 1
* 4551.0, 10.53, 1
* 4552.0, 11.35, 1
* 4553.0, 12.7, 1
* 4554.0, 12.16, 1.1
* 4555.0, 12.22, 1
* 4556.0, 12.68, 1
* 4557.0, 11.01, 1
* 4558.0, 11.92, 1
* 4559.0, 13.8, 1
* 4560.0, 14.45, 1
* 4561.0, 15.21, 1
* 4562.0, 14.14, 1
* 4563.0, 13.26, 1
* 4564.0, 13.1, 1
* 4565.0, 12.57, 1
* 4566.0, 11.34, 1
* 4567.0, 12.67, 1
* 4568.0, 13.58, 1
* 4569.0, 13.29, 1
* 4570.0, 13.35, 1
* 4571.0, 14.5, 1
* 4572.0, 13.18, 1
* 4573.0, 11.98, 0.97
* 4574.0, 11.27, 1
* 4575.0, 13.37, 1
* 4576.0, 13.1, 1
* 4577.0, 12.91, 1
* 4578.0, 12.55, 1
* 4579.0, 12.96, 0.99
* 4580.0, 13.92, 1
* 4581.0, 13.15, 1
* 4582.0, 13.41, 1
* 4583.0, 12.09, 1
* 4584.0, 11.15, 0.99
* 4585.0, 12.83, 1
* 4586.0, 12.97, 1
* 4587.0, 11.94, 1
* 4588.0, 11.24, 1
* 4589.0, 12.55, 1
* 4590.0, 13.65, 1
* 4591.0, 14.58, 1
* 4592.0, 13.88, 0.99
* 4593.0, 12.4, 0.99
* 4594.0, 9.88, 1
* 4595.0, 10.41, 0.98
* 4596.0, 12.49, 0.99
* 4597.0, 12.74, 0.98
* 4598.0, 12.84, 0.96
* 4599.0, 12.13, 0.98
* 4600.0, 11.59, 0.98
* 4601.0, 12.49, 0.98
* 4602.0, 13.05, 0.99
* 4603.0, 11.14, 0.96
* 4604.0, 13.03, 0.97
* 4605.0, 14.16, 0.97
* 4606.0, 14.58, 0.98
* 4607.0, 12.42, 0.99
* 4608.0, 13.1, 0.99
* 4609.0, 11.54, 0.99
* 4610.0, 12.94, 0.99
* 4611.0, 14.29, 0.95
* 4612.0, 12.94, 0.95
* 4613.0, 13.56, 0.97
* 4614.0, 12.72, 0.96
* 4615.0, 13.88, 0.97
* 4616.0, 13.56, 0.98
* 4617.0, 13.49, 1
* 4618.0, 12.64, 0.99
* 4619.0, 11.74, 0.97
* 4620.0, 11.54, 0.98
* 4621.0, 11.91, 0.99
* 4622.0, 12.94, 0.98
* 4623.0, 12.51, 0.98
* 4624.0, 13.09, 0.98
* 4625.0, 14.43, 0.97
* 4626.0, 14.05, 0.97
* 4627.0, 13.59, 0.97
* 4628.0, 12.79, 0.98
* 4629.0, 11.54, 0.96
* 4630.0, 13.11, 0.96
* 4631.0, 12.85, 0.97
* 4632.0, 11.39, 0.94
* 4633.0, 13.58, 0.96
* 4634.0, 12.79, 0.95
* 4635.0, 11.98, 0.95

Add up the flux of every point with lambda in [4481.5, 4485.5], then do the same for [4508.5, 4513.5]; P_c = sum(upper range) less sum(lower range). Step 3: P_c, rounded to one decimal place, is 20.5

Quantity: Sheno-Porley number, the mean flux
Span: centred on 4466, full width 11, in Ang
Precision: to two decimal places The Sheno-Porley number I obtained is 10.76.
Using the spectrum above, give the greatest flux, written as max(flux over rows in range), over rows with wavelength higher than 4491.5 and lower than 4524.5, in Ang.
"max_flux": 14.45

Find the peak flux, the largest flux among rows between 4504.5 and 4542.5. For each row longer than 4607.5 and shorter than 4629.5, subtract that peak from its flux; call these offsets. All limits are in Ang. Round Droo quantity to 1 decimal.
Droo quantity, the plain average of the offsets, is -1.5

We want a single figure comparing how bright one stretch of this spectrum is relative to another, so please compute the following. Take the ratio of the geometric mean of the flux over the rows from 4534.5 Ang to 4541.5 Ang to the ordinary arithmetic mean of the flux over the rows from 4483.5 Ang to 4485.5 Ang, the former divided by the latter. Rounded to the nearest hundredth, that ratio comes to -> 1.11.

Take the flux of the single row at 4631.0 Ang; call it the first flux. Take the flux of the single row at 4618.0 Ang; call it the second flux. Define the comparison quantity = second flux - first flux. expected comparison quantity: -0.21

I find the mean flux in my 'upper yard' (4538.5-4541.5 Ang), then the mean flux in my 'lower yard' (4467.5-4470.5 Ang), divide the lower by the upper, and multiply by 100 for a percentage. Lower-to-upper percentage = 84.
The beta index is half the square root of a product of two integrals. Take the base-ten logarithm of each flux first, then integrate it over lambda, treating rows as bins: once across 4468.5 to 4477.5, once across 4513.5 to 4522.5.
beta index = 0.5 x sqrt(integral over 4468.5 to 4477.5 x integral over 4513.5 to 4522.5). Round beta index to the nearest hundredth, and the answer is 4.87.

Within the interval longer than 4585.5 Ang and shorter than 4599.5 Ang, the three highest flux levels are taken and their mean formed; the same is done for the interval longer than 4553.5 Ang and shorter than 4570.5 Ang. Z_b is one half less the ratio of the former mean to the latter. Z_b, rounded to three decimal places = -0.461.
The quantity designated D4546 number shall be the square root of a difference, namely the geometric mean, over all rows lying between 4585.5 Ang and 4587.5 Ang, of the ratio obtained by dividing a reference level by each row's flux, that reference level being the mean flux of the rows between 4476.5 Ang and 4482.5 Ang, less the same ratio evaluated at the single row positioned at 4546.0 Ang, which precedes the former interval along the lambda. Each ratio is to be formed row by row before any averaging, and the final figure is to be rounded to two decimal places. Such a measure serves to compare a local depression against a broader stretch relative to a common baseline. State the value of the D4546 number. 0.30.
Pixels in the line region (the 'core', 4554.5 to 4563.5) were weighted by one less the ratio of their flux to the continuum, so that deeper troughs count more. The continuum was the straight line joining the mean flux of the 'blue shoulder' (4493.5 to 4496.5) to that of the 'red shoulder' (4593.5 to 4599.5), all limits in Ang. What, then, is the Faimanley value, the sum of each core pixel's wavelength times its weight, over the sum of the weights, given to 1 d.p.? 4561.2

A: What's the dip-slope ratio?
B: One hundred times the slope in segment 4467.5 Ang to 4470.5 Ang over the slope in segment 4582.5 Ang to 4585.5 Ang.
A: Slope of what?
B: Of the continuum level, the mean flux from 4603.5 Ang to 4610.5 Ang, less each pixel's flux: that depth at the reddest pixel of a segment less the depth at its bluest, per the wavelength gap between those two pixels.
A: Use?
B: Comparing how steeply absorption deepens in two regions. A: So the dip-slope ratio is 16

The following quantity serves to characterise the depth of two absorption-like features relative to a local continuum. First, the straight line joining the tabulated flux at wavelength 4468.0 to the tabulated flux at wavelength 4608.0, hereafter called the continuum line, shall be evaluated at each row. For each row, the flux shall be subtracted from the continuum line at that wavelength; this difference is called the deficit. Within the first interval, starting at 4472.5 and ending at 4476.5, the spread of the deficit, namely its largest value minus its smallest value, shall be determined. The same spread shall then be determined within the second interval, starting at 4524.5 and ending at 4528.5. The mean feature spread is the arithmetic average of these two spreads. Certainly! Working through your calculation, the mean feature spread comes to 1.6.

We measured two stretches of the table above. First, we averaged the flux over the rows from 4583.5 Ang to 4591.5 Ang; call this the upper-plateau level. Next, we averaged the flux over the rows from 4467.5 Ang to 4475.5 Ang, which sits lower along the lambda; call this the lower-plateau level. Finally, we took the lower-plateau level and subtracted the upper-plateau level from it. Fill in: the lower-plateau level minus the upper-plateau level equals -1.34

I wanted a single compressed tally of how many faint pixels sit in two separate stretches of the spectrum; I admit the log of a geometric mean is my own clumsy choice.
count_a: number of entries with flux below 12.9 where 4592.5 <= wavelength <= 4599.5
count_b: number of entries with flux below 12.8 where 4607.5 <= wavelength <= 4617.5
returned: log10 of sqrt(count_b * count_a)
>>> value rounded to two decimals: 0.57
